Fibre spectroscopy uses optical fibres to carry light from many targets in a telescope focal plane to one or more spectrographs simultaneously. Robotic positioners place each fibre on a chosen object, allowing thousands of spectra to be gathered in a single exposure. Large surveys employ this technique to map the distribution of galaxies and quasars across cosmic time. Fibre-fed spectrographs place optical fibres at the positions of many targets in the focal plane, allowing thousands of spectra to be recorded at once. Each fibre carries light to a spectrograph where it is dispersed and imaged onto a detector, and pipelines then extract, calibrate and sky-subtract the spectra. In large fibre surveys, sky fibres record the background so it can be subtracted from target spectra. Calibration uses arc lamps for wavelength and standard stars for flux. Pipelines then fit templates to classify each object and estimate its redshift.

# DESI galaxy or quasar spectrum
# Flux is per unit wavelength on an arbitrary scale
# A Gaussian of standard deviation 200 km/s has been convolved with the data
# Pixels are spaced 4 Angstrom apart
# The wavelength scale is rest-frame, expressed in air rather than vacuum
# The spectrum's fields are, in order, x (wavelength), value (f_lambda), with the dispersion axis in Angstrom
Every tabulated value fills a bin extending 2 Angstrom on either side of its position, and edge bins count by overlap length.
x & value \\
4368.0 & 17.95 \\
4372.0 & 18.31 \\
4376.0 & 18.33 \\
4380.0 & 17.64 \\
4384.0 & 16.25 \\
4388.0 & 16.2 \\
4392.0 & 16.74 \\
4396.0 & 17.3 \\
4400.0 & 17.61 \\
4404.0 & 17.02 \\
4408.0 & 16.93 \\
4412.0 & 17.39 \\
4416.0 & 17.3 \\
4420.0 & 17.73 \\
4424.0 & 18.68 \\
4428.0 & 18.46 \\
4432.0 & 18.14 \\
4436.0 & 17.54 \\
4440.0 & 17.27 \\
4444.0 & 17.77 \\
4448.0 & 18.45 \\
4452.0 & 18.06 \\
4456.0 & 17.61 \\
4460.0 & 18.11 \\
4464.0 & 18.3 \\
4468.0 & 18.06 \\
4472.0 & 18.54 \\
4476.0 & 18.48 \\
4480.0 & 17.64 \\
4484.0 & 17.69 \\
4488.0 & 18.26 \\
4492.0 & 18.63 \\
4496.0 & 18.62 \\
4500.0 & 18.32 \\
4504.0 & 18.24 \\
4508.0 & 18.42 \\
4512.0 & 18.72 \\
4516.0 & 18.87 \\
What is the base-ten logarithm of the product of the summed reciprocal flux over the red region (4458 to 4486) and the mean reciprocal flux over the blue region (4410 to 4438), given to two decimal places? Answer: -1.67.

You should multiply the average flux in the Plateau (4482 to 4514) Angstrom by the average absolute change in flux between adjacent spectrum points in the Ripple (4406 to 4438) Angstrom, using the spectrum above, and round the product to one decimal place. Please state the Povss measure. 8.1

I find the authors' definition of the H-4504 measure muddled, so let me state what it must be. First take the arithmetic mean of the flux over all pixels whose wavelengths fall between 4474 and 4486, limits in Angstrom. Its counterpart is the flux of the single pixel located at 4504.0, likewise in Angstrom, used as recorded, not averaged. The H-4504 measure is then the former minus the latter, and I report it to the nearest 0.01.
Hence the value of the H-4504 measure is -0.30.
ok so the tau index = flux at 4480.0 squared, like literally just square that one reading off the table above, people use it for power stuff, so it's 311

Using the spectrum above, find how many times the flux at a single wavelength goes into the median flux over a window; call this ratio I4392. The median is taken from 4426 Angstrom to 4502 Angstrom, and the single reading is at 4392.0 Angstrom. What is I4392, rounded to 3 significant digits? 1.08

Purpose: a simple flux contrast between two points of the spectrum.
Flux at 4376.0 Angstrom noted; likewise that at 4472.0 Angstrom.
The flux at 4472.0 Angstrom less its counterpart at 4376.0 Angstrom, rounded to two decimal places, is 0.21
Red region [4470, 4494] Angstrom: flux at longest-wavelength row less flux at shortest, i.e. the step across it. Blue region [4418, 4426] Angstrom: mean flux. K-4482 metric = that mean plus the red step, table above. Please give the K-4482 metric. 18.3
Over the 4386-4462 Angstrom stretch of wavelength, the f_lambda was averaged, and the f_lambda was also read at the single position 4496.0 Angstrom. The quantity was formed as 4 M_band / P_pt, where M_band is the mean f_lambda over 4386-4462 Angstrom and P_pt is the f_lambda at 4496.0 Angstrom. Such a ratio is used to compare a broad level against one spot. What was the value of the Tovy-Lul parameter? 3.78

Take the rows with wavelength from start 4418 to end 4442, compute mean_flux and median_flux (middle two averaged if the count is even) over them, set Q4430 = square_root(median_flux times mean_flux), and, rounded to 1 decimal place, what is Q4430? 18.0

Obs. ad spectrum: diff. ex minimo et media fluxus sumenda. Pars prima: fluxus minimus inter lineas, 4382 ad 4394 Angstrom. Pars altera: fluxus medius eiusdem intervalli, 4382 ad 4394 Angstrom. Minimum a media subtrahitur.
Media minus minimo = 0.20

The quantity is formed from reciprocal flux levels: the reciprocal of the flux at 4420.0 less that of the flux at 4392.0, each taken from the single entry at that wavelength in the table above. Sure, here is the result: -0.003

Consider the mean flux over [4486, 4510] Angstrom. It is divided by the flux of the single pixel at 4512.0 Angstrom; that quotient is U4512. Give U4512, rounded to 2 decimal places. 0.98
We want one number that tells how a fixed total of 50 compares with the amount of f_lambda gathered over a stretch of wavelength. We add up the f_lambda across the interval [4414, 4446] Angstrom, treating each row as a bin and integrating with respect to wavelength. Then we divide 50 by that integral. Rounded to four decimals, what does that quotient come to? 0.0875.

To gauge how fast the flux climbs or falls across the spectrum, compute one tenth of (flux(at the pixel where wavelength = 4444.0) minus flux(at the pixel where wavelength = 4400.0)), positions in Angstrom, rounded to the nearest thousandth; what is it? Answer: 0.016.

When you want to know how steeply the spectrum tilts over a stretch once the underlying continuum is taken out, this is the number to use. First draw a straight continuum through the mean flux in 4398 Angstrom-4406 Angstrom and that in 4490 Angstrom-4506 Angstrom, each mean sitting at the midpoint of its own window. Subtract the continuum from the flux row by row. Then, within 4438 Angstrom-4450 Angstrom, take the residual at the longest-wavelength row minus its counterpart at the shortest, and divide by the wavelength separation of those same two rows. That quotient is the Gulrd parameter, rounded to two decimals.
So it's 0.14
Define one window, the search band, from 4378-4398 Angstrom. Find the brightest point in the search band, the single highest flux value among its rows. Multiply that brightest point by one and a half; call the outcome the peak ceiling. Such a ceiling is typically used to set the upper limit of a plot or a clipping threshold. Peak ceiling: 26.5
